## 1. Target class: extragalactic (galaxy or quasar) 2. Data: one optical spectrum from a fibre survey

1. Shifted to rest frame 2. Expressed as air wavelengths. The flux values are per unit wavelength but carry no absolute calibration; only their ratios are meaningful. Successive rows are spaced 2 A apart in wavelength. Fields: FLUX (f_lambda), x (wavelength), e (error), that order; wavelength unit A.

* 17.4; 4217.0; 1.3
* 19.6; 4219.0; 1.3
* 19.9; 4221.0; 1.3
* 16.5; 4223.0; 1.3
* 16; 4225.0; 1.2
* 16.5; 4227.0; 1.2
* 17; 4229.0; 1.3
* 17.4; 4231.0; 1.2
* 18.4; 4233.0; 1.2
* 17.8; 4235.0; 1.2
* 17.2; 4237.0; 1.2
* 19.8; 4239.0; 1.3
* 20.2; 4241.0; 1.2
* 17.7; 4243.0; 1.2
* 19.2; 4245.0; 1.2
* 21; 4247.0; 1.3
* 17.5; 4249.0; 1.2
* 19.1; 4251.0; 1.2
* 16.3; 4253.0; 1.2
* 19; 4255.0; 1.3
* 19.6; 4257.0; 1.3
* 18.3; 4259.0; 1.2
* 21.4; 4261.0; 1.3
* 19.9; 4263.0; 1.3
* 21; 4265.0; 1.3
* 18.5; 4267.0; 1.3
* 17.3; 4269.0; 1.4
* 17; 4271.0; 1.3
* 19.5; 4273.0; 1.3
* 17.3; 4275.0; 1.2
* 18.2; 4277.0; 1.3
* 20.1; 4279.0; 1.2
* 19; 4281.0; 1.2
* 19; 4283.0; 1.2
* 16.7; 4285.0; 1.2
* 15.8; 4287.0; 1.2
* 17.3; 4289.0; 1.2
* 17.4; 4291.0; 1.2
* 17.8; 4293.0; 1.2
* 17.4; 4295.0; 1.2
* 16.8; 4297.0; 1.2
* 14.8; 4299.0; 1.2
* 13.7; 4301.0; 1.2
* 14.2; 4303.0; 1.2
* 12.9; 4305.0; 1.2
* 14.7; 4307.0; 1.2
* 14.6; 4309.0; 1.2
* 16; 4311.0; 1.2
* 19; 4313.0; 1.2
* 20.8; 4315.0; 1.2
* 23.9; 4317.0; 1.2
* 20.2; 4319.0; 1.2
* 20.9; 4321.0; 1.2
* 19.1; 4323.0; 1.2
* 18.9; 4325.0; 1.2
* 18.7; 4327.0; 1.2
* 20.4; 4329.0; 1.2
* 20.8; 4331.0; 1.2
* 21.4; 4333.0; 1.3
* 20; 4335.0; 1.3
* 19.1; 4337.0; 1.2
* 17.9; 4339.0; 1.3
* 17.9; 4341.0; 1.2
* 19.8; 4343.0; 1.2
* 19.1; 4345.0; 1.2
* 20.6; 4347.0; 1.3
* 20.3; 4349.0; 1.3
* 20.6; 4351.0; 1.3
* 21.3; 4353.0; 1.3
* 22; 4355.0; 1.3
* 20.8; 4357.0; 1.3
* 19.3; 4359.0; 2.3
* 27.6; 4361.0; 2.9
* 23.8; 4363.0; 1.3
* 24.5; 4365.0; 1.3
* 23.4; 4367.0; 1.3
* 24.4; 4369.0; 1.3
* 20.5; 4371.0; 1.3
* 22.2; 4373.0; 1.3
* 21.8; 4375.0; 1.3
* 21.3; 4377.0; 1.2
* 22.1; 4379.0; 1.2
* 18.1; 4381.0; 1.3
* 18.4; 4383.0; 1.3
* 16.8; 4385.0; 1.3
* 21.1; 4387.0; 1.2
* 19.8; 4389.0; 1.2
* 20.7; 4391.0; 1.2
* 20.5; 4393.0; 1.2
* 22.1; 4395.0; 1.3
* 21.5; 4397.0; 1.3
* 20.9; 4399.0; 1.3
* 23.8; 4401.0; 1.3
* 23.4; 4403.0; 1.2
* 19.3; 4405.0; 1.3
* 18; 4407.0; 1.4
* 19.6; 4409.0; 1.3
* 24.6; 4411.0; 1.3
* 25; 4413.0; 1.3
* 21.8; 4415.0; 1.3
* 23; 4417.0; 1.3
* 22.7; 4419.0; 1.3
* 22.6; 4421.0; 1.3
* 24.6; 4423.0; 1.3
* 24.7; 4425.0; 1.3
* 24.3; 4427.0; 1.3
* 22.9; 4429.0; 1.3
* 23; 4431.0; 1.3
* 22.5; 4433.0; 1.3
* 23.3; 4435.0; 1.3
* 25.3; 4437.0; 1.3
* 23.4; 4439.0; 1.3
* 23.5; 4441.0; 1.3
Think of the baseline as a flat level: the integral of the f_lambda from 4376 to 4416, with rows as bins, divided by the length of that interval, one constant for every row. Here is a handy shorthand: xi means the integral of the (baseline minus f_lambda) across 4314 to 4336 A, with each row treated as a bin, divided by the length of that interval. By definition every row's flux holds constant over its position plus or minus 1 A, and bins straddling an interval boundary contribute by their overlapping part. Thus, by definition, 0.5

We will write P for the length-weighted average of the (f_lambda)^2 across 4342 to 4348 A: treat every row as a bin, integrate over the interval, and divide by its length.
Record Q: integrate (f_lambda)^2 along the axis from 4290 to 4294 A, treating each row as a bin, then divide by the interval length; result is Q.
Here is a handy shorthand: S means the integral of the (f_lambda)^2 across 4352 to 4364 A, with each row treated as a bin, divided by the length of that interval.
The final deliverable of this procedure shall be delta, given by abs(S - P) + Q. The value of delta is 428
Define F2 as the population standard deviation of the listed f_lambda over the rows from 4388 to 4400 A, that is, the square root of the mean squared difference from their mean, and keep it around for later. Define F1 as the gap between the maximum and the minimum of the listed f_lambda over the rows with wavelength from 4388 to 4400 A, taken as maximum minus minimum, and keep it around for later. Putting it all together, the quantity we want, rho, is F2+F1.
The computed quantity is 3.0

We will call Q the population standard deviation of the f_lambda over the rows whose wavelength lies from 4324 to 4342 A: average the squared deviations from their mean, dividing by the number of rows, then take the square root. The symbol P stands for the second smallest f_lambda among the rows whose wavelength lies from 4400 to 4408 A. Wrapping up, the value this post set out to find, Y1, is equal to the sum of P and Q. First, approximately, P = 19.3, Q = 1.18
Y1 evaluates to 20.5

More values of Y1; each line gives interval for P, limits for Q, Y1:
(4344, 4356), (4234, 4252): 21.6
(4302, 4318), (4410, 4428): 15.3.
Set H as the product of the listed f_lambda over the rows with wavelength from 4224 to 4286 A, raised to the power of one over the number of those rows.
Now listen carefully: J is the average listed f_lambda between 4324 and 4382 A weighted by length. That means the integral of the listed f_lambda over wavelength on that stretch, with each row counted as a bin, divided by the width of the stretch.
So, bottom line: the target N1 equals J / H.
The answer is 1.139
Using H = 18.4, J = 21.0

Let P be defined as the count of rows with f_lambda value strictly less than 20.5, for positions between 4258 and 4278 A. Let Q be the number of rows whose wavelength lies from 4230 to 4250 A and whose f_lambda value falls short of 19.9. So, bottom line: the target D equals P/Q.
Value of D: 1.0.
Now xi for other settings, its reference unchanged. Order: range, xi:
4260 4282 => 1.9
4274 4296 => 3.1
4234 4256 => 2.3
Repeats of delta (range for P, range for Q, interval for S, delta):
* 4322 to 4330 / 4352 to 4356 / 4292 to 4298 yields 540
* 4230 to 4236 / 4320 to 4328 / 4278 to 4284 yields 433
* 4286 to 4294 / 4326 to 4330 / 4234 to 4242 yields 444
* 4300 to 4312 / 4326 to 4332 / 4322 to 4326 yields 554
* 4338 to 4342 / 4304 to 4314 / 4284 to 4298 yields 273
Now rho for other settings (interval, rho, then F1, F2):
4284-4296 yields 2.7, 2.0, 0.7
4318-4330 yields 3.0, 2.2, 0.8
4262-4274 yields 5.4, 4.0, 1.4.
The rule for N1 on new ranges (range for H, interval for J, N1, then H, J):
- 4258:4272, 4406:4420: 1.164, 19.0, 22.1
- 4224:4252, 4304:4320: 0.979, 18.1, 17.8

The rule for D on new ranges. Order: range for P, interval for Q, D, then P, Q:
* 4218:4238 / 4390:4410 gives 3.3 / 10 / 3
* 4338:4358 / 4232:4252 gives 0.6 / 5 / 8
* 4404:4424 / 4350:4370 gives 3.0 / 3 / 1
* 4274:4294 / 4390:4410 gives 3.3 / 10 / 3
